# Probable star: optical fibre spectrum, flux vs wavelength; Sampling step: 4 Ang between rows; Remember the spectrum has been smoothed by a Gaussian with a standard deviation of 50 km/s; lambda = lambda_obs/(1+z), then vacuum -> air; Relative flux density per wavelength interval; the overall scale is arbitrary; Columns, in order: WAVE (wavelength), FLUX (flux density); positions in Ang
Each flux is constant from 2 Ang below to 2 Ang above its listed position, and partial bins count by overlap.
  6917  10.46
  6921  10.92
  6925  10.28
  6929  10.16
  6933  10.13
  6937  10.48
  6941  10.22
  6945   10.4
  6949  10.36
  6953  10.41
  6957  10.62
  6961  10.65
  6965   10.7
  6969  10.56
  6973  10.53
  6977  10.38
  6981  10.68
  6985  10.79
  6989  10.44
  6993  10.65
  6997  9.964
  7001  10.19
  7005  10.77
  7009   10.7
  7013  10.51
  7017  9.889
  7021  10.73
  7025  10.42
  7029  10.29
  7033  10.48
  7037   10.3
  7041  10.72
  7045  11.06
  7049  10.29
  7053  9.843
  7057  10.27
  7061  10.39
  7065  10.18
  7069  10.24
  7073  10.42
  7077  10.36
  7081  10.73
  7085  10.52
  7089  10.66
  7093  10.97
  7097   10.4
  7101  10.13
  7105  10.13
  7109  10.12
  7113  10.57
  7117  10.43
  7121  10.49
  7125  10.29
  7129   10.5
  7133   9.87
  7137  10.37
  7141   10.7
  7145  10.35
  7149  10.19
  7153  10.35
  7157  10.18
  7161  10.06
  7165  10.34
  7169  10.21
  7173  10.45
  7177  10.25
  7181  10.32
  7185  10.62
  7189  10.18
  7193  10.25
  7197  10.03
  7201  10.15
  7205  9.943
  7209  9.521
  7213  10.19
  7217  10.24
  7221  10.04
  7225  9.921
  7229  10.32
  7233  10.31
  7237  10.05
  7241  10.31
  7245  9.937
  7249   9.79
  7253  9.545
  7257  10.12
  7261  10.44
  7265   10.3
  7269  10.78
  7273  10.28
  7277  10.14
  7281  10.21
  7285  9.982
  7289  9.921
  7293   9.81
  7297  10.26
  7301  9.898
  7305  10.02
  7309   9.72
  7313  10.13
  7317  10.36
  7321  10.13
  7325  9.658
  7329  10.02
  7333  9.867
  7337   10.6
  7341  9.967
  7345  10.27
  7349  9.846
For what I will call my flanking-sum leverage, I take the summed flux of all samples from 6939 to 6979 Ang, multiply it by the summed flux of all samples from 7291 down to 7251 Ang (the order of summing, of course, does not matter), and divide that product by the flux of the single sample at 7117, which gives 1022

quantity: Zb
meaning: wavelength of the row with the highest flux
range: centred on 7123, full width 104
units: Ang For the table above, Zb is 7093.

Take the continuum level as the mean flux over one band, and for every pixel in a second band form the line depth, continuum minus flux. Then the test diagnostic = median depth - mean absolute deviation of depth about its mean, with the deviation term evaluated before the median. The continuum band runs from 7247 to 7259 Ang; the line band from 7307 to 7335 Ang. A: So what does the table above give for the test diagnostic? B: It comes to -0.40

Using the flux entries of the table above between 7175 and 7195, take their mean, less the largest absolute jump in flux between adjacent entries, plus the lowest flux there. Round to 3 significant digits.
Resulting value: 20.1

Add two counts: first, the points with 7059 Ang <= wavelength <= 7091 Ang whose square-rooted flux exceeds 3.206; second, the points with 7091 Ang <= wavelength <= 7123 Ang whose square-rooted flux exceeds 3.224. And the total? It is 11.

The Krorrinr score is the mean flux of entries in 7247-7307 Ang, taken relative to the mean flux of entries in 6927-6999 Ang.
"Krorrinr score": 0.966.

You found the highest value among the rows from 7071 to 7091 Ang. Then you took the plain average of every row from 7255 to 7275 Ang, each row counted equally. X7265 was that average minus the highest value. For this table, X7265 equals -0.35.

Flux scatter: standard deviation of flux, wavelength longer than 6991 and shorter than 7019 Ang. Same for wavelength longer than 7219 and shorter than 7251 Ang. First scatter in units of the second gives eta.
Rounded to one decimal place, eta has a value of 1.8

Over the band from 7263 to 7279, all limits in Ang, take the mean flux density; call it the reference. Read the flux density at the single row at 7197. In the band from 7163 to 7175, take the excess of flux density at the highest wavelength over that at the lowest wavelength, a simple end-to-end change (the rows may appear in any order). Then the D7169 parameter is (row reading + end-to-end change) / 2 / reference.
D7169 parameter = 0.489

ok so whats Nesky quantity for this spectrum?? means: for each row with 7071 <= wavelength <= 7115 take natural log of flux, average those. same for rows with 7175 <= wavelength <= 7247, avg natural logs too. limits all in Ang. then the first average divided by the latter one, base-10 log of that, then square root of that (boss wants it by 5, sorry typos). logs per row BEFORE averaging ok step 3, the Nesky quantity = 0.075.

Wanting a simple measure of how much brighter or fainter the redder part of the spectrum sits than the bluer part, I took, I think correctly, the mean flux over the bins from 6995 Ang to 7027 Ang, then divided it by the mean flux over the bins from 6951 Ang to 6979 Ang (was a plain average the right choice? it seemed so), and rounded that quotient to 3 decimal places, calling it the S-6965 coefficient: 0.985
